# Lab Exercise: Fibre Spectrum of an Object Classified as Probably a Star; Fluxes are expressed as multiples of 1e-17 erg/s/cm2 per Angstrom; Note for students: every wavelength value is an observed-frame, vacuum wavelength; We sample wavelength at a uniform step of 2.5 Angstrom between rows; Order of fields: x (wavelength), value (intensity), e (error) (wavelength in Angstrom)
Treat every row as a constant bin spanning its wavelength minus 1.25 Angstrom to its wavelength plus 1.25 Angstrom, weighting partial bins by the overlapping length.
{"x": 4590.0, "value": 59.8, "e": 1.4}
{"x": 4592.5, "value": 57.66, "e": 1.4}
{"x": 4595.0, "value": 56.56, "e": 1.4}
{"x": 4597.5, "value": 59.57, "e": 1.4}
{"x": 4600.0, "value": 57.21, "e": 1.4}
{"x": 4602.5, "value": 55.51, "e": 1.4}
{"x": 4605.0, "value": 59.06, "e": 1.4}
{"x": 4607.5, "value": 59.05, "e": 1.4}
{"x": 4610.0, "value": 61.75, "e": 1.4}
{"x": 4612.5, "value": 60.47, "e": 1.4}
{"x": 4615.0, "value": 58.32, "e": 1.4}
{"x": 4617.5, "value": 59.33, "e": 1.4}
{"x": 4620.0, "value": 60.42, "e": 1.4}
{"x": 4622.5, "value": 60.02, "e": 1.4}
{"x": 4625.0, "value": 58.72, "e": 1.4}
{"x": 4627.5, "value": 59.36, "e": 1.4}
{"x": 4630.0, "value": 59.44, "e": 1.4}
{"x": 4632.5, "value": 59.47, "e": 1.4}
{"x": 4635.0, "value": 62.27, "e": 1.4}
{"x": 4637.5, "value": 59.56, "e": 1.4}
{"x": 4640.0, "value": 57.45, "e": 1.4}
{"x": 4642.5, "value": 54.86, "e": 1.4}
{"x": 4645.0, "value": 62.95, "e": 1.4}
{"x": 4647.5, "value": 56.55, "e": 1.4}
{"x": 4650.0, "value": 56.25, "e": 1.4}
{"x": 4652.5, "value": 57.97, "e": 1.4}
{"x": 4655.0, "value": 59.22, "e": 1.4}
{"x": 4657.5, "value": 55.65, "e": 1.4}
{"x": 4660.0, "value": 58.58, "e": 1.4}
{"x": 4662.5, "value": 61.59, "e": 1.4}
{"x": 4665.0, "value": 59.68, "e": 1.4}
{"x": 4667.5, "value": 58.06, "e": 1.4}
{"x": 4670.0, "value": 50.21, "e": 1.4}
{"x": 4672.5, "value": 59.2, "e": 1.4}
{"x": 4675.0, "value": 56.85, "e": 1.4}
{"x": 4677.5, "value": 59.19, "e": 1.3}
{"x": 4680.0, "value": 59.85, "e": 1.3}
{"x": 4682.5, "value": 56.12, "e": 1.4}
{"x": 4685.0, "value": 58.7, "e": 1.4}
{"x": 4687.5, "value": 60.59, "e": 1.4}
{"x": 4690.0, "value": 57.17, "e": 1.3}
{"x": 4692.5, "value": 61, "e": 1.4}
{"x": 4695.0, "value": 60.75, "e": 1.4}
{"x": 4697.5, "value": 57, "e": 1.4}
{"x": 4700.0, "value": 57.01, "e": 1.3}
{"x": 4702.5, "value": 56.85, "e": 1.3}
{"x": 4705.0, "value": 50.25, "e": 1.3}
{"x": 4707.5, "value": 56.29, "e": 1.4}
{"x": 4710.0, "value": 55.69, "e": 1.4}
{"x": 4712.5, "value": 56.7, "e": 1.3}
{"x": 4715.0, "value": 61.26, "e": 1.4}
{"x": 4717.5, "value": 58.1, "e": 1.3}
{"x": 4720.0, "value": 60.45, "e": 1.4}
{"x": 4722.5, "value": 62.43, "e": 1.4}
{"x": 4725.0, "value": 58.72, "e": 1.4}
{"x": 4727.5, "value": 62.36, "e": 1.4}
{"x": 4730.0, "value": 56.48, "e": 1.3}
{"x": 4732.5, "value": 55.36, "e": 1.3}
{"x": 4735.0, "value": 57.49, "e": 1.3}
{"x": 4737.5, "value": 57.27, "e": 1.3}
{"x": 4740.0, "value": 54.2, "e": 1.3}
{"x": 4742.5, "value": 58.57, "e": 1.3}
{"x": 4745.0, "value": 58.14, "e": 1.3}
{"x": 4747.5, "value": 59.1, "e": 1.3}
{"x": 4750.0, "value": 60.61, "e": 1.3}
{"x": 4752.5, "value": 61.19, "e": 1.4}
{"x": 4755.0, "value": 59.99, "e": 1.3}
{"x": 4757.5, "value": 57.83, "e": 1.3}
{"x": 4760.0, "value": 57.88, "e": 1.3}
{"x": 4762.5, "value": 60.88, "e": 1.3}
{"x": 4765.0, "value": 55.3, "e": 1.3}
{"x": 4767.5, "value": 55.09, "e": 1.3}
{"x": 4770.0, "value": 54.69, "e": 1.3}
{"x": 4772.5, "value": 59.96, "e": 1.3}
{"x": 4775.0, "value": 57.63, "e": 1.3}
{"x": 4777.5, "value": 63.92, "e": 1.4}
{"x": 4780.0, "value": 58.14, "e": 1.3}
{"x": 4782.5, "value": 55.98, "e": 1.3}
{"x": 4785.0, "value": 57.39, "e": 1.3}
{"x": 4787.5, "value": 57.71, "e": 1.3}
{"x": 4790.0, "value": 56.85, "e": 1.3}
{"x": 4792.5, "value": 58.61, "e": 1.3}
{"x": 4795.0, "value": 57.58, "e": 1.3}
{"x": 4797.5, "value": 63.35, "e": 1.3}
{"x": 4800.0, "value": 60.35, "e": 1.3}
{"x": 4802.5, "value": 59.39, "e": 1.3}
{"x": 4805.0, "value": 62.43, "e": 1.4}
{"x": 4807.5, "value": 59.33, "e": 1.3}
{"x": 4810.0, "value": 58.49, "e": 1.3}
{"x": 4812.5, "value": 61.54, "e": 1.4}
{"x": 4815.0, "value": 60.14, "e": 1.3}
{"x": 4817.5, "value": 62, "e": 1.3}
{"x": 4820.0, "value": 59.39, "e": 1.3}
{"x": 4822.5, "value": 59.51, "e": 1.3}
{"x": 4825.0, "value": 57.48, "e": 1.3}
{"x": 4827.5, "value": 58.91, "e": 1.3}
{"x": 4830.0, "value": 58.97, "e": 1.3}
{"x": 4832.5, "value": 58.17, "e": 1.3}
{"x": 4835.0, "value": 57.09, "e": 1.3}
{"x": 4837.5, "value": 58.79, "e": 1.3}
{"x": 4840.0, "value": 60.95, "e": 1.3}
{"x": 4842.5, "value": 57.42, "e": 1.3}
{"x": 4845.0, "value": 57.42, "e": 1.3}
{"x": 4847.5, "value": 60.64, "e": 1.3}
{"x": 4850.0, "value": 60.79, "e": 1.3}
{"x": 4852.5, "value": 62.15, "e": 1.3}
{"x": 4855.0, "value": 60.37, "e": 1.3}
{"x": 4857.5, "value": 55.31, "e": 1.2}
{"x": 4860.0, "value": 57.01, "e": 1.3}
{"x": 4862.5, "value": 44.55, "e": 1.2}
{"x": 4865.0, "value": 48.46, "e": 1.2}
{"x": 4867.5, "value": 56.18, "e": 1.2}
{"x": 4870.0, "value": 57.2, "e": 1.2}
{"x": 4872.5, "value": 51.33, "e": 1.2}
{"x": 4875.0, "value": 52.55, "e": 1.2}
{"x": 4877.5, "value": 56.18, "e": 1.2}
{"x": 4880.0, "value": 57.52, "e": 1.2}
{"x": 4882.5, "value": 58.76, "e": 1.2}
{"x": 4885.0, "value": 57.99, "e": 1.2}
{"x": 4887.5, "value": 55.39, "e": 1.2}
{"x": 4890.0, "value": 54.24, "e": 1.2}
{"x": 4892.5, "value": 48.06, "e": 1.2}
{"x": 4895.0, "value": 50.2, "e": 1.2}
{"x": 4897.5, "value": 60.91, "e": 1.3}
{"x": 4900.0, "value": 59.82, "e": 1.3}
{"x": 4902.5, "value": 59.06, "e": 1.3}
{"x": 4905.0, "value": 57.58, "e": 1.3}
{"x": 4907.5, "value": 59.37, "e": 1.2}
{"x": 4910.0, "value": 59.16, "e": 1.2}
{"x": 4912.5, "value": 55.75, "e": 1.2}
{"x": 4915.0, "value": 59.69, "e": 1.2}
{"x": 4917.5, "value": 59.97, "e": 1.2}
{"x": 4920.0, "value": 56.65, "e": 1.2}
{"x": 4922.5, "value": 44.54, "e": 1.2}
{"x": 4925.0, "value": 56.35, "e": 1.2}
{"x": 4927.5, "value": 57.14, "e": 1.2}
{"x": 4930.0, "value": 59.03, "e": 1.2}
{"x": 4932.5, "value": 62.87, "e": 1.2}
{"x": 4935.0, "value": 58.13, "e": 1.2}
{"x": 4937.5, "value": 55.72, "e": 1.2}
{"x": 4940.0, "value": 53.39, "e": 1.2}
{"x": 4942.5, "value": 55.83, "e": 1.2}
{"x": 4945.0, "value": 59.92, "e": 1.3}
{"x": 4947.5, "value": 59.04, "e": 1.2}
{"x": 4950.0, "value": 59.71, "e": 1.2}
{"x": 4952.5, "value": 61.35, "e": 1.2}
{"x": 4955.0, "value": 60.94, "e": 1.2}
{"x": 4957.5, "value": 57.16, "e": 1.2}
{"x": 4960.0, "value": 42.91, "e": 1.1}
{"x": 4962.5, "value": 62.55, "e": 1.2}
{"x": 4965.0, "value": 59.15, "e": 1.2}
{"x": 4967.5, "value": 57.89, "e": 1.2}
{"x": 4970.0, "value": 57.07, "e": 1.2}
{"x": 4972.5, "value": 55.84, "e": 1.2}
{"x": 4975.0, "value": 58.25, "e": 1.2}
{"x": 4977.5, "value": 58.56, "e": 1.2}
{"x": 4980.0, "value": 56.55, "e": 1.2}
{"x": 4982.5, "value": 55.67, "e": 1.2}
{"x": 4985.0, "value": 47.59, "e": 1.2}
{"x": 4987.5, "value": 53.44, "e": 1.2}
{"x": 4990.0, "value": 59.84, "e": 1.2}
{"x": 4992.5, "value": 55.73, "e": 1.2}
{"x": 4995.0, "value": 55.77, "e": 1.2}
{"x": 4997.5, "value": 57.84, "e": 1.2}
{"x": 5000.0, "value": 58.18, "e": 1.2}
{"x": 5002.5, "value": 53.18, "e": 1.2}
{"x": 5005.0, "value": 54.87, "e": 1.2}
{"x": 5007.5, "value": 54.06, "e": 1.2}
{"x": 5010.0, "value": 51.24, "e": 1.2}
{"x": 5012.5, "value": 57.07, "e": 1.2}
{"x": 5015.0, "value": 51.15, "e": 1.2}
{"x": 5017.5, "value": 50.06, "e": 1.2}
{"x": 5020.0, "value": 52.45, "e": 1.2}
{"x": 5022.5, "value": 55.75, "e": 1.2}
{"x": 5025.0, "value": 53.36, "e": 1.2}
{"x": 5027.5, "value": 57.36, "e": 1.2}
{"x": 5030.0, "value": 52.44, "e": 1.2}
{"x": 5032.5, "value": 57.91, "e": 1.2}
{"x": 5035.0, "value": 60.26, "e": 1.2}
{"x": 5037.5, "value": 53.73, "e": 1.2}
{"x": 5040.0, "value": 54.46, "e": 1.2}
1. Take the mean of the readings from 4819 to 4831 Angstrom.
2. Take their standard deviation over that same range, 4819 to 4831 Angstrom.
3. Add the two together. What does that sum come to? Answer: 59.6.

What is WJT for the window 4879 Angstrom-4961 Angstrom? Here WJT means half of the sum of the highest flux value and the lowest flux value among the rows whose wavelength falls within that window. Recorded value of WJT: 52.9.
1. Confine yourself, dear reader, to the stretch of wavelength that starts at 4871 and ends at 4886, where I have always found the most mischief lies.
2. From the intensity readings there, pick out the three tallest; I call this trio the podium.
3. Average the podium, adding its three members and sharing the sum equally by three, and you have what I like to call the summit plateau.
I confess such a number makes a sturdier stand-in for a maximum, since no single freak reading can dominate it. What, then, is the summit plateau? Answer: 58.1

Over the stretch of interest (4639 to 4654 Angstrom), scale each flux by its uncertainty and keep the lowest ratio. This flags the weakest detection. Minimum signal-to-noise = 39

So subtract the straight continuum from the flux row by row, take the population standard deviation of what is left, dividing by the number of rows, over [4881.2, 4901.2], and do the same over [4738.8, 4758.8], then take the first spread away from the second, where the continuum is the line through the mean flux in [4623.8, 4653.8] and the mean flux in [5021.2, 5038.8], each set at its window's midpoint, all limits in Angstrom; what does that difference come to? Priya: -2.3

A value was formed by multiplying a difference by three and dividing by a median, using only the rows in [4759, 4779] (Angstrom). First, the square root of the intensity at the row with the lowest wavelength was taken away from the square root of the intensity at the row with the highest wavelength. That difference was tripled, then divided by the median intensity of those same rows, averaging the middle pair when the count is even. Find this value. 0.020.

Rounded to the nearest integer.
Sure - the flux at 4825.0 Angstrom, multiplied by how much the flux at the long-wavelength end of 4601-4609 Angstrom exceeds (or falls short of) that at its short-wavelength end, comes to 203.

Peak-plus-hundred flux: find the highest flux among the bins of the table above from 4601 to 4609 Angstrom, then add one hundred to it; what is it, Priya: 159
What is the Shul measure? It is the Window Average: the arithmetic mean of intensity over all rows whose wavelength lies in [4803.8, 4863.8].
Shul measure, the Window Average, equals 58.7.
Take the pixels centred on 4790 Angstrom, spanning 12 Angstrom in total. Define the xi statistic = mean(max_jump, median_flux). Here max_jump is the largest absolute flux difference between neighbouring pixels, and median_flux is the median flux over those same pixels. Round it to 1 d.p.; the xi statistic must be 29.7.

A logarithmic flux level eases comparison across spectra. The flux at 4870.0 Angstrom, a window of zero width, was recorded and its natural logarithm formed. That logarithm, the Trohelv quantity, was 4.05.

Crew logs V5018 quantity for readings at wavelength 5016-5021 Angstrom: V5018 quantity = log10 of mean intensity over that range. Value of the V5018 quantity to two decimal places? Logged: 1.71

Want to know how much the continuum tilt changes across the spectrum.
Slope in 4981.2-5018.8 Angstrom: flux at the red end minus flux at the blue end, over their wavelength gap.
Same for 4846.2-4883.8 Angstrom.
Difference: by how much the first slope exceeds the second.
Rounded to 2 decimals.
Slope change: -0.11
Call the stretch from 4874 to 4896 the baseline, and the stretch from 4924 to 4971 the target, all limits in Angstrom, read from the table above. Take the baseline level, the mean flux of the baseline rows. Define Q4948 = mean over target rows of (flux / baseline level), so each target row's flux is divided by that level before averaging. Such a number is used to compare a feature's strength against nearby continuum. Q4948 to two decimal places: 1.06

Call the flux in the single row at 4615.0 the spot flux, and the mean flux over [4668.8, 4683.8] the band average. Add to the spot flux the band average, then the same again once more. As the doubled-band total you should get 172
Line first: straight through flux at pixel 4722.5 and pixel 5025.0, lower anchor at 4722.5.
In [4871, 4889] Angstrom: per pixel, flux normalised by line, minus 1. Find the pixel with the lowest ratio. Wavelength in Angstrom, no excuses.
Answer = 4872.5 Angstrom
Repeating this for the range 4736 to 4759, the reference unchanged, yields 4740.0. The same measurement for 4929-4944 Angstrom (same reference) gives 4940.0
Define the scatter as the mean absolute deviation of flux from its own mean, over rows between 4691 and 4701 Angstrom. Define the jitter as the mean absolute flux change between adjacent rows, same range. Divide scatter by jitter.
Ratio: 1.4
